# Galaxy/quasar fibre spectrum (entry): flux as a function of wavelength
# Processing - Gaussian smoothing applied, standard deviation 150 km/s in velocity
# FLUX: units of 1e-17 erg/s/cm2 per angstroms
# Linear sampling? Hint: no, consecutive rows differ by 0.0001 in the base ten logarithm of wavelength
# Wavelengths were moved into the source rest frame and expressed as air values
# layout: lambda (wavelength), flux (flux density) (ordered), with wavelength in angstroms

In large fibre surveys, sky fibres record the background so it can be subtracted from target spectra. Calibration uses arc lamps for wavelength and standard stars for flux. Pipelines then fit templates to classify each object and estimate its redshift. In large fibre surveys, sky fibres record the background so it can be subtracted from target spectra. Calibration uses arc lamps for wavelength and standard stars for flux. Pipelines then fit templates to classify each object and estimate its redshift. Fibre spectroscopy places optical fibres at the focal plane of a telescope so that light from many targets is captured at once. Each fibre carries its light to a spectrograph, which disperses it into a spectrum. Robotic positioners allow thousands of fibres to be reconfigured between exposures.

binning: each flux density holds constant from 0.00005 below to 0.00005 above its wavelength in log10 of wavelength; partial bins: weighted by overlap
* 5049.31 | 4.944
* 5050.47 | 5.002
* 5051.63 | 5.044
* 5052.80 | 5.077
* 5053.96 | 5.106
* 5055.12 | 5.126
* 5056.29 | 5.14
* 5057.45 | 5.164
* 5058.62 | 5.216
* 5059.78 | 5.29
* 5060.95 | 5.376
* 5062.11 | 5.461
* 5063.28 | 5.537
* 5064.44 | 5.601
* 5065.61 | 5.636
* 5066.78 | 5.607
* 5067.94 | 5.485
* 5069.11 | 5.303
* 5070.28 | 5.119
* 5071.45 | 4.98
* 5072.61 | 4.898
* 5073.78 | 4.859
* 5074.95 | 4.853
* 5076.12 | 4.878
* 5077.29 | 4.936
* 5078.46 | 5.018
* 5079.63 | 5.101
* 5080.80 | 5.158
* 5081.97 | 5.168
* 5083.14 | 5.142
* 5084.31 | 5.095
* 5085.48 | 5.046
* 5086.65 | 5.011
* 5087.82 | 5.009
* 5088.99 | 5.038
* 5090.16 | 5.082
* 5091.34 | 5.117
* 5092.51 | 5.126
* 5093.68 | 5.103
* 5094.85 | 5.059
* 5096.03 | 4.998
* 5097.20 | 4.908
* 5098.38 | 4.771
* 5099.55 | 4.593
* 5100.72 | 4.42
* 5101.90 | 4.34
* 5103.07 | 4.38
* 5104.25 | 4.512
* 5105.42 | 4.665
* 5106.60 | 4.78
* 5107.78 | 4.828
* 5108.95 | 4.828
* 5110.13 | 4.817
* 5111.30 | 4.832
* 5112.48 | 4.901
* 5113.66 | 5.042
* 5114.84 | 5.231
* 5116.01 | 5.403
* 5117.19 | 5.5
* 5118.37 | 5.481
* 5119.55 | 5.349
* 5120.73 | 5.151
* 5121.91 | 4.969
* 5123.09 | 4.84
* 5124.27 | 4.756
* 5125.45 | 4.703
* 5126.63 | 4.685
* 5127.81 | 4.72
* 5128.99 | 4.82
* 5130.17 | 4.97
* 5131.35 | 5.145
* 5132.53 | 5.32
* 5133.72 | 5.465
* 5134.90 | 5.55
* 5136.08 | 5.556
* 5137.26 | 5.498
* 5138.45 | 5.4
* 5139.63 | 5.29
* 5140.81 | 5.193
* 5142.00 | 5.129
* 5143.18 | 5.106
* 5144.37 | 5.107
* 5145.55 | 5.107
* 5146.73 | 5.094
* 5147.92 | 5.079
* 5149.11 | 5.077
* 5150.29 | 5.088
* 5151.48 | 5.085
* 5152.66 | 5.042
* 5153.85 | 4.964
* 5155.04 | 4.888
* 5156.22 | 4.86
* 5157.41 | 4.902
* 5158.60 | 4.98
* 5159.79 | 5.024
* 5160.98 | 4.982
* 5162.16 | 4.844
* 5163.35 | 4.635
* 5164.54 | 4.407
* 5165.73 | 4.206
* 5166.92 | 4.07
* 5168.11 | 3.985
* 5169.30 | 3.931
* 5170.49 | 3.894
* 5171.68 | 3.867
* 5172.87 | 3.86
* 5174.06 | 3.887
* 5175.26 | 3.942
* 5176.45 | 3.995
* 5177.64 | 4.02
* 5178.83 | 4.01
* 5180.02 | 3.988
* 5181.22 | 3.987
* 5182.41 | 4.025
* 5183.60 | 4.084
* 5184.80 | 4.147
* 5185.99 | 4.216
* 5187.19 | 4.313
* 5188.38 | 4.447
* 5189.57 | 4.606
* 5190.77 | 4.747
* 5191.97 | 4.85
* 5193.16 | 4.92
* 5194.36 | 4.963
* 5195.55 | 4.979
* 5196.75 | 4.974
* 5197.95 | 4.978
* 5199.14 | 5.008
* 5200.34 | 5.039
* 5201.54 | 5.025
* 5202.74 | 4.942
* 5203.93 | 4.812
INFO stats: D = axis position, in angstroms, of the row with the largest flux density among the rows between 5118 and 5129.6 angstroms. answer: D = 5118.37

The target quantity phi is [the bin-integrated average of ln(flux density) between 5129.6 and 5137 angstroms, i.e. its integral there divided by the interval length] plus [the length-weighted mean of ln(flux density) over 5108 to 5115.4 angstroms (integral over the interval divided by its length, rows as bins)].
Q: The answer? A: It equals 3.27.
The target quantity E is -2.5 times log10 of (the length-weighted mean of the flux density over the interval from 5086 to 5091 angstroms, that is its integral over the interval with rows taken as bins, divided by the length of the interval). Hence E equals -1.76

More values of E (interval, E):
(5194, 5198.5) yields -1.74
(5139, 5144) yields -1.79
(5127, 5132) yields -1.73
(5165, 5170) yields -1.52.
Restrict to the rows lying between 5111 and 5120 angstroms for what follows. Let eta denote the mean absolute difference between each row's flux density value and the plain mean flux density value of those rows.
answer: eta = 0.22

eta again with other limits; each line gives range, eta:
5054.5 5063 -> 0.10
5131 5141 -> 0.13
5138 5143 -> 0.09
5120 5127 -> 0.14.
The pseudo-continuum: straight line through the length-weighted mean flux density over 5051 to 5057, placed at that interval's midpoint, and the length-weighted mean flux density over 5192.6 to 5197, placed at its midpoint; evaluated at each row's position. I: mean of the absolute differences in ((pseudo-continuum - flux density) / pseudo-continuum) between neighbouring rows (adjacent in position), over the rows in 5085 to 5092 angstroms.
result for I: 0.006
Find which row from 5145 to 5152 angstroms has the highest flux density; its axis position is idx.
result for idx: 5145.55 angstroms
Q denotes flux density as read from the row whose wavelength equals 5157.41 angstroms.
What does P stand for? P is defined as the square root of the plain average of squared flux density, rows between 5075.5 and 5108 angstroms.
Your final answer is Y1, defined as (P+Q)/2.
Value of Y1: 4.91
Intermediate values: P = 4.91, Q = 4.902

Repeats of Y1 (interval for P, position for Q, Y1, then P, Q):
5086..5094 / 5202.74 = 5.01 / 5.07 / 4.942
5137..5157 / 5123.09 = 4.98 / 5.12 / 4.84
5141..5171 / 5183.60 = 4.44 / 4.80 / 4.084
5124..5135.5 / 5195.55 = 5.00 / 5.02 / 4.979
